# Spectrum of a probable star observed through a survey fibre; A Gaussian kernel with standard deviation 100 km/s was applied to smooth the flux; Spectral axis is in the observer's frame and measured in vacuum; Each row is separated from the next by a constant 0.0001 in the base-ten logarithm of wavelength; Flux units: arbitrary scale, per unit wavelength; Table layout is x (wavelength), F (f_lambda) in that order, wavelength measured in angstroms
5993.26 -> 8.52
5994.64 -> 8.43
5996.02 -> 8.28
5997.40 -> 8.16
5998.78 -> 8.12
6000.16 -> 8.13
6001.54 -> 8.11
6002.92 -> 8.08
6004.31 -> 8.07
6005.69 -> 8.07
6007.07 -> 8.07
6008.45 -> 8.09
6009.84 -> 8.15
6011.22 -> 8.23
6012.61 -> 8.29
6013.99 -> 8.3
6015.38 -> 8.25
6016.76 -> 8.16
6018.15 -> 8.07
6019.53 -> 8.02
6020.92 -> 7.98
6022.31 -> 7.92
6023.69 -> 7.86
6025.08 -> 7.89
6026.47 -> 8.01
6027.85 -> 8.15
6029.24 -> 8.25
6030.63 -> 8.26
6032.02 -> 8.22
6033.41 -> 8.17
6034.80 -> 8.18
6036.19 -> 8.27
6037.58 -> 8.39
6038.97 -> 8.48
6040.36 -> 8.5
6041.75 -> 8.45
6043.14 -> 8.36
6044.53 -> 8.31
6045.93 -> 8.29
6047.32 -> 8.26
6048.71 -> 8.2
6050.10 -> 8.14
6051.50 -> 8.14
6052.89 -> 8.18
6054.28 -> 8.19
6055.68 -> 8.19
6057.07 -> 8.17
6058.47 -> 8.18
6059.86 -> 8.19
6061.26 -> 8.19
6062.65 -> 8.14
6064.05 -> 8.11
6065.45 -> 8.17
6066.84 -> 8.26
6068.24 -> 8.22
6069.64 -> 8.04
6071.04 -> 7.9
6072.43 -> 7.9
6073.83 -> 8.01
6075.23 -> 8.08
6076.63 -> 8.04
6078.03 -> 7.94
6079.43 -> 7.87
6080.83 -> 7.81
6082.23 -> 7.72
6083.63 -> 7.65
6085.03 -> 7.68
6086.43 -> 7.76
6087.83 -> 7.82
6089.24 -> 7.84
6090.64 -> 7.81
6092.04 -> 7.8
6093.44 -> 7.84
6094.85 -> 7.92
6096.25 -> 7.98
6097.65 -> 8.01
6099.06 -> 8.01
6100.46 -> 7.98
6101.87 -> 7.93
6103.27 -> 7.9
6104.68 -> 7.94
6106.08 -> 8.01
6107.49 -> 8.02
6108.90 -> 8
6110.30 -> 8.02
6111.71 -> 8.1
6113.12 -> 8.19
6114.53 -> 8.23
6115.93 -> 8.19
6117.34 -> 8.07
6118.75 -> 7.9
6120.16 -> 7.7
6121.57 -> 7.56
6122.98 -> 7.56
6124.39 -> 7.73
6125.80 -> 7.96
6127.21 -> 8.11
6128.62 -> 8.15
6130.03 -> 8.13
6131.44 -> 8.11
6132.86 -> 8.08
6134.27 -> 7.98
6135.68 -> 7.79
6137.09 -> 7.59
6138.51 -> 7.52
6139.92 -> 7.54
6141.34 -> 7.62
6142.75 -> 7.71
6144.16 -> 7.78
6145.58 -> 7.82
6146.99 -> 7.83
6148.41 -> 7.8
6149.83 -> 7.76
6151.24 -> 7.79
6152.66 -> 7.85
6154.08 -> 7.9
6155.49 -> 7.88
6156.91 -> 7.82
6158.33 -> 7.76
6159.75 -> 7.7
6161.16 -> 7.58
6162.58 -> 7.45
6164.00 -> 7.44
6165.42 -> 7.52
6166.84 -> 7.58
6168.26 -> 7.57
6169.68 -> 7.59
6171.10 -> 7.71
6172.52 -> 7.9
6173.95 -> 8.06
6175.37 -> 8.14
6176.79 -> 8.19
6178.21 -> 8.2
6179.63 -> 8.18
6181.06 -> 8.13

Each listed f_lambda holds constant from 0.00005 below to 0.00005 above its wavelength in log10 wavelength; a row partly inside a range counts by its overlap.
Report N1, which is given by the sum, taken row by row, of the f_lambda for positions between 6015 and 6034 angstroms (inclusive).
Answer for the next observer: 113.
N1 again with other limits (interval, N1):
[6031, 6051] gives 116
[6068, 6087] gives 111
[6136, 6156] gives 108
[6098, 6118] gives 113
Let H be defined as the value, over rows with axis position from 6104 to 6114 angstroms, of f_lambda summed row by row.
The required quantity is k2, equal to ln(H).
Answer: 4.0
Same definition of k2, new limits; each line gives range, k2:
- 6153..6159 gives 3.4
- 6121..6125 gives 3.1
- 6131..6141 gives 4.0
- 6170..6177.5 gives 3.7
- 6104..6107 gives 2.8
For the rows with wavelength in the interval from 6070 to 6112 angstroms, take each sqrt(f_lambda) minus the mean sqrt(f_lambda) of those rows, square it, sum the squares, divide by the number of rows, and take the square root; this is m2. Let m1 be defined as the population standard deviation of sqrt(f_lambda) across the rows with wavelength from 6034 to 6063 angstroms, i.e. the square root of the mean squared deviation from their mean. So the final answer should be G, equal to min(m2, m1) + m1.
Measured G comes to 0.039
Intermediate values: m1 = 0.020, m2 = 0.020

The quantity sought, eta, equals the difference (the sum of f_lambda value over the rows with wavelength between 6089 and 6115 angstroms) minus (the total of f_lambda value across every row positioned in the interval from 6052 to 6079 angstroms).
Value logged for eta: -3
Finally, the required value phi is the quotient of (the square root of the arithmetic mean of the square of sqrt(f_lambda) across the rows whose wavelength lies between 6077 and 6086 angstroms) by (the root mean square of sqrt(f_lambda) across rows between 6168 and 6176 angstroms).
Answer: 1.00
